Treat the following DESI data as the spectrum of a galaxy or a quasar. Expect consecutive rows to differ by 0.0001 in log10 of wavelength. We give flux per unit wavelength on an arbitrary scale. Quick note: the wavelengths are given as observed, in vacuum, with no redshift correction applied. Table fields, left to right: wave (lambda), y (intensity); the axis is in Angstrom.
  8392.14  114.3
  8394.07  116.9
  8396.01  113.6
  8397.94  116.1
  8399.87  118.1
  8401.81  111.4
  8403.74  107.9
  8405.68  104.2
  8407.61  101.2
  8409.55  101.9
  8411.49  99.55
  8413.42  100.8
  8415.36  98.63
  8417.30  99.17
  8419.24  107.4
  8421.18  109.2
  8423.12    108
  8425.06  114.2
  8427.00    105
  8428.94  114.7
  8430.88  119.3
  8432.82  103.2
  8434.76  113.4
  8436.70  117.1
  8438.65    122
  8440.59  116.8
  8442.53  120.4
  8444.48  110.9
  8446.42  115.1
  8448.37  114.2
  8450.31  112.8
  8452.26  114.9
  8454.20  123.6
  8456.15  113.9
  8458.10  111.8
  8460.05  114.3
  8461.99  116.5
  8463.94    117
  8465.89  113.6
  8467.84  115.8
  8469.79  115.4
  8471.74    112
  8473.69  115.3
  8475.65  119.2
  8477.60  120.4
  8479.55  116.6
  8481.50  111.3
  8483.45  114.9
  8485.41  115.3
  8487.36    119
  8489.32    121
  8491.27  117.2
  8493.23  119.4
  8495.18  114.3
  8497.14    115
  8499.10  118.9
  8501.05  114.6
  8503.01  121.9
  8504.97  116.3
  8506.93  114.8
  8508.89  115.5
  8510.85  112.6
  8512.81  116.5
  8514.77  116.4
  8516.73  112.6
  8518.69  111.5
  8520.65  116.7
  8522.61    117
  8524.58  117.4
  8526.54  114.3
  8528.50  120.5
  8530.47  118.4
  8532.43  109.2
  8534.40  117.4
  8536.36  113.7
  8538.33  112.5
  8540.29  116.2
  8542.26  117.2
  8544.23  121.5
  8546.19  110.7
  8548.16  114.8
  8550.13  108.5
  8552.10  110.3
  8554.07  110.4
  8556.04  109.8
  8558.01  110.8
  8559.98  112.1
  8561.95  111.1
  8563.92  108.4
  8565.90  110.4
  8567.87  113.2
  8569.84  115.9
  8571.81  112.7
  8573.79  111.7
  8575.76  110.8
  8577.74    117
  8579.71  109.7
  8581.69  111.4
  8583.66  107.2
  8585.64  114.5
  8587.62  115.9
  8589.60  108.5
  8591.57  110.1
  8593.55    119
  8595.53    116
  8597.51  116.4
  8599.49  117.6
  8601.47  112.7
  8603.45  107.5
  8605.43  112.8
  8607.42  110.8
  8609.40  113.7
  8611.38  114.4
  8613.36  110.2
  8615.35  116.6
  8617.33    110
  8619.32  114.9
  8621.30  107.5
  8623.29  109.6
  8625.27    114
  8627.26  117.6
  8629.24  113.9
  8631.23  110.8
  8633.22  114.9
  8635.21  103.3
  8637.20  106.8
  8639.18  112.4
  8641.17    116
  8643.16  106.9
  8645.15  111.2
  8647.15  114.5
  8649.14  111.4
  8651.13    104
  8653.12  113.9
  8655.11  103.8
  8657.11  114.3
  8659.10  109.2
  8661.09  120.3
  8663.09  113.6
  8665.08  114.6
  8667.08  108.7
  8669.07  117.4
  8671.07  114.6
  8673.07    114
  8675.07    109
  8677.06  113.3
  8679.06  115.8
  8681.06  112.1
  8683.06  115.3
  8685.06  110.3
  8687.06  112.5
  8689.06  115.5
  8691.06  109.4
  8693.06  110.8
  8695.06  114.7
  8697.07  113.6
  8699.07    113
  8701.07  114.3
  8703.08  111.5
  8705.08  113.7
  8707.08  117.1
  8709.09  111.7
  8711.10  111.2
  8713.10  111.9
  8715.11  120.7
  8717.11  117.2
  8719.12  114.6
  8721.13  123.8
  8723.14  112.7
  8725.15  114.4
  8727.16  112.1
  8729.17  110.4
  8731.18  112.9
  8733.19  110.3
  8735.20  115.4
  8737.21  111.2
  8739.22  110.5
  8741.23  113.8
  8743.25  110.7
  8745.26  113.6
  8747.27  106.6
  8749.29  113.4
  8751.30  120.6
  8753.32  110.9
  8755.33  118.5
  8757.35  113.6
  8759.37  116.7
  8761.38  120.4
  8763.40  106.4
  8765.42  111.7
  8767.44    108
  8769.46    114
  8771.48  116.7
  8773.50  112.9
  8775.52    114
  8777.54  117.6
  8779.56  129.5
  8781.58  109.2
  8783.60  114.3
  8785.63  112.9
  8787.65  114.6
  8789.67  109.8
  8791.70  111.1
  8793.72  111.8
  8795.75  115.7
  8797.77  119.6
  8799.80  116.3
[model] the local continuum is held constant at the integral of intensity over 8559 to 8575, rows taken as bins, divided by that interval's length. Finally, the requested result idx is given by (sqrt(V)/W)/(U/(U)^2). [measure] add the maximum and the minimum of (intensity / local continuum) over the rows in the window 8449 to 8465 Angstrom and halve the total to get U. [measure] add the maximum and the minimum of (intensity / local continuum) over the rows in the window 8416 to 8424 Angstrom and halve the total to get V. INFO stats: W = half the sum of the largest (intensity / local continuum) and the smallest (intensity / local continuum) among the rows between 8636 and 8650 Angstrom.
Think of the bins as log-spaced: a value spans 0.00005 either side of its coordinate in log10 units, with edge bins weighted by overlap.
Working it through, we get 1.02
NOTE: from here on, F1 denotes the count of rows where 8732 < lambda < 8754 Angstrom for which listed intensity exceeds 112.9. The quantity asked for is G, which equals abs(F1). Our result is 5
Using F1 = 5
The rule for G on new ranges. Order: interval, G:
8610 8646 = 8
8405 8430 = 2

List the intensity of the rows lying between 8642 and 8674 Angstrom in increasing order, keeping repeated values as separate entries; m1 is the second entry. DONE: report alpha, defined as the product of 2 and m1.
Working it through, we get 208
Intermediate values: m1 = 104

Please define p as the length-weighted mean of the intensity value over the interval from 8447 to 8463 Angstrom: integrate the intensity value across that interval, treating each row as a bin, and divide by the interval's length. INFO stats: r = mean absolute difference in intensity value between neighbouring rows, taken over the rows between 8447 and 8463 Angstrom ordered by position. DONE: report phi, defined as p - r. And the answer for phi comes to 111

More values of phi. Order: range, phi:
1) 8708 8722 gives 112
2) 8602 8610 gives 108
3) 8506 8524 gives 113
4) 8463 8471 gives 113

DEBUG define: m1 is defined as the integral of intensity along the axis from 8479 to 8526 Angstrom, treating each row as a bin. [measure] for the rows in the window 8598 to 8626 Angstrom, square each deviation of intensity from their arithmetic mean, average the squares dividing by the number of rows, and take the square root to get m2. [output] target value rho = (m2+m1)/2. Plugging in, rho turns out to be 2730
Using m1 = 5456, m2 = 3.0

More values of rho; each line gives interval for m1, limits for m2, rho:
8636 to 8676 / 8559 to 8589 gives 2237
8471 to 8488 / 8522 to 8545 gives 988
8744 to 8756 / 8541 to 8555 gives 685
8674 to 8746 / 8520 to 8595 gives 4083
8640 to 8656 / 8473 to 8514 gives 884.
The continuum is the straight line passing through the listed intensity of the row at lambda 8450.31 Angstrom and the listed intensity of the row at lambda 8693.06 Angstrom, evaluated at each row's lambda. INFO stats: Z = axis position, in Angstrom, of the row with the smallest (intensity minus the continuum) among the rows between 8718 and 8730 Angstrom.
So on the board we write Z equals 8729.17 Angstrom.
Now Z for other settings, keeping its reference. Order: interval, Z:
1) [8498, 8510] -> 8501.05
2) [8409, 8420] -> 8415.36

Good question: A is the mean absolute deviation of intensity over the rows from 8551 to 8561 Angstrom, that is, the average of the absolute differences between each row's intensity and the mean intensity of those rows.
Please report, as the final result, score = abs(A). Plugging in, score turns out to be 0.6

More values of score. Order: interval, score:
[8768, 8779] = 1.7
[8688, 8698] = 2.2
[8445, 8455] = 3.0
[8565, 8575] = 1.4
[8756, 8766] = 3.8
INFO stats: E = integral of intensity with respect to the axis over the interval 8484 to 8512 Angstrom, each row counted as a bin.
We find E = 3270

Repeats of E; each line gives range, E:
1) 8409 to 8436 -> 2887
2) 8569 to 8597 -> 3162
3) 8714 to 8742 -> 3200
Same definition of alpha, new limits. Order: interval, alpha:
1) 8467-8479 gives 231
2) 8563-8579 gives 221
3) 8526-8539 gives 225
